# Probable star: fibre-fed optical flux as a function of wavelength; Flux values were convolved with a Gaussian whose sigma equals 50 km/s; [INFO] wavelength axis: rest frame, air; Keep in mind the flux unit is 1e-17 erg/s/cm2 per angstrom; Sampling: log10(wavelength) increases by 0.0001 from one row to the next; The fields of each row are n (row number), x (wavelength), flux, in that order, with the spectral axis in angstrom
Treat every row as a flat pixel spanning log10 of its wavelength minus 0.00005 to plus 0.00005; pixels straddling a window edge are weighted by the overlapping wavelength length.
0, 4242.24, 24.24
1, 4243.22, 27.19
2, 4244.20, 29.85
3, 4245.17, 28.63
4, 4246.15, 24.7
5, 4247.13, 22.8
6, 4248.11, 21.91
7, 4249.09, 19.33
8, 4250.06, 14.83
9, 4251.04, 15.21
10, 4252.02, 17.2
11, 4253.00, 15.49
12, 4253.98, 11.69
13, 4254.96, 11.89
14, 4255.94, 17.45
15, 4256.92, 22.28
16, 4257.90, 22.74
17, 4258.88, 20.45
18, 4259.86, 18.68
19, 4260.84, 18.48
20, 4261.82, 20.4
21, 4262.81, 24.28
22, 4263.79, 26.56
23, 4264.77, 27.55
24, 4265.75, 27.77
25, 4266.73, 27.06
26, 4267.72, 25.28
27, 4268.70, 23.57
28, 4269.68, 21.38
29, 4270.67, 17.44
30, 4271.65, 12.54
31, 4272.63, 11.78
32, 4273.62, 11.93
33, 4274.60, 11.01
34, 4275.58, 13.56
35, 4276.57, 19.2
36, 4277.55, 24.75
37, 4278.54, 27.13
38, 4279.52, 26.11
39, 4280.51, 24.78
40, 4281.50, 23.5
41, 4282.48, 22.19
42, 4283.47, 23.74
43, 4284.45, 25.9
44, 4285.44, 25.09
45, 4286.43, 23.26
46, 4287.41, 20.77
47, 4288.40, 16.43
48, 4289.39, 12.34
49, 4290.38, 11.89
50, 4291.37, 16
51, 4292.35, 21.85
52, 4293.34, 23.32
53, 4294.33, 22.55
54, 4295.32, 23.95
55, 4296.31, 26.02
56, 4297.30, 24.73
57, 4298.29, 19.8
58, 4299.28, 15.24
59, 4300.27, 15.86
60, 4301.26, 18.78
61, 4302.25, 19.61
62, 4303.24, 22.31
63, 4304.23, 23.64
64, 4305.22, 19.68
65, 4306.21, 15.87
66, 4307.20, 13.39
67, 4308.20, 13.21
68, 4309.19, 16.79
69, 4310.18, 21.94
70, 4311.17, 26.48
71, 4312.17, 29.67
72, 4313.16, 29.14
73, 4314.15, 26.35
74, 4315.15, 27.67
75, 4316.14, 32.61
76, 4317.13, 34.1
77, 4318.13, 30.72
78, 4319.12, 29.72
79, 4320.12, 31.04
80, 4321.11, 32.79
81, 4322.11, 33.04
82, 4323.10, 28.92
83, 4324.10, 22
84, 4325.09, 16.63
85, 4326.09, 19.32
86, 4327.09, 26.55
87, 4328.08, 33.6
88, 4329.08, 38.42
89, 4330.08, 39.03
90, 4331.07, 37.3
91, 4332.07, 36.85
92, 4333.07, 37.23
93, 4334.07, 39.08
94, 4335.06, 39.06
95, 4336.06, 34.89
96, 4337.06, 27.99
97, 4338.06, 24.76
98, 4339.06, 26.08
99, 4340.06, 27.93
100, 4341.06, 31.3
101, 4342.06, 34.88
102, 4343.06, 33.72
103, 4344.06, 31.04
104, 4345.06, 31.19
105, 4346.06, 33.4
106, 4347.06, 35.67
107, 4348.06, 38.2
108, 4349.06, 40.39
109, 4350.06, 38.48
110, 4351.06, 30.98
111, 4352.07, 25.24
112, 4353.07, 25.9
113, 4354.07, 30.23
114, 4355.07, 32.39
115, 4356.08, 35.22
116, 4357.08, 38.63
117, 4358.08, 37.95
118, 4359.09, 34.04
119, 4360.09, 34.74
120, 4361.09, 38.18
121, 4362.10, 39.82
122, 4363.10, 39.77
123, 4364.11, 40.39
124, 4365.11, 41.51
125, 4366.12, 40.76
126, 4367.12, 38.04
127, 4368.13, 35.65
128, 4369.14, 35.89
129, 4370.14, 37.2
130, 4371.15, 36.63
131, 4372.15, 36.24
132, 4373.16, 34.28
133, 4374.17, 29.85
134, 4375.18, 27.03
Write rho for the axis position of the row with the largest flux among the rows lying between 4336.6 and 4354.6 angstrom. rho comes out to 4349.06 angstrom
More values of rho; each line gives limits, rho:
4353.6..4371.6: 4365.11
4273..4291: 4278.54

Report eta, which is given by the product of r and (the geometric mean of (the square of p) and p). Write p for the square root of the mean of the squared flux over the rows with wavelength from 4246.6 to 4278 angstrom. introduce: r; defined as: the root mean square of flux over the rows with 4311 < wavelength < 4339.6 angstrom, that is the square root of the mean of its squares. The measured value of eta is 2784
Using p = 20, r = 31.3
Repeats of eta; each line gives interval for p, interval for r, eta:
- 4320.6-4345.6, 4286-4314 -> 3743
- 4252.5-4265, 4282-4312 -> 1895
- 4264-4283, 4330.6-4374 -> 3575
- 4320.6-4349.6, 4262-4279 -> 4047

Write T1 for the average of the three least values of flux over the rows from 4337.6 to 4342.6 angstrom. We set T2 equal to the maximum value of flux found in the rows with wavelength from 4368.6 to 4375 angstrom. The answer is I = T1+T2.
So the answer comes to 63.5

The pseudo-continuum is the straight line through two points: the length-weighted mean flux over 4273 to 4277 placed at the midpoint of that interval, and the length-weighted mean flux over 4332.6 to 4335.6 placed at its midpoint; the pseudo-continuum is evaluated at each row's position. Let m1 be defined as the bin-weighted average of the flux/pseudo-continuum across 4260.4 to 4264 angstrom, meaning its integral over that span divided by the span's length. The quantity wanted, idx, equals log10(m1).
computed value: 0.42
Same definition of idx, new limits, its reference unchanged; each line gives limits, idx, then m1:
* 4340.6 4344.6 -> -0.11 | 0.8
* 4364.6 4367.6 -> -0.11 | 0.8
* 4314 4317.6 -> 0.00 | 1.0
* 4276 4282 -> 0.19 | 1.6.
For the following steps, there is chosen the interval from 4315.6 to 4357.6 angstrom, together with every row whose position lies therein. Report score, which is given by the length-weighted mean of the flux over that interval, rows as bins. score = 32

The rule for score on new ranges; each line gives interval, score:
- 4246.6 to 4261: 18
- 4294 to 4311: 20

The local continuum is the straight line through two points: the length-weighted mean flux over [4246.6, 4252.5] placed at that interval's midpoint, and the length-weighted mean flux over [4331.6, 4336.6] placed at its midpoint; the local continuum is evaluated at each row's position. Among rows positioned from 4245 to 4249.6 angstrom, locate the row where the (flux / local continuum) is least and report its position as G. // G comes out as 4249.09 angstrom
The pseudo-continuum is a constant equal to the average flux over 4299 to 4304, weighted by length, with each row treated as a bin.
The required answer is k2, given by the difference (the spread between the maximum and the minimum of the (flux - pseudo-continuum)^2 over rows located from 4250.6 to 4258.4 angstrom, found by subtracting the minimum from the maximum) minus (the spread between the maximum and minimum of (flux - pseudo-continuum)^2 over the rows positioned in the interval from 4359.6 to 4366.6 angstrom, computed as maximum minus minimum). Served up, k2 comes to -213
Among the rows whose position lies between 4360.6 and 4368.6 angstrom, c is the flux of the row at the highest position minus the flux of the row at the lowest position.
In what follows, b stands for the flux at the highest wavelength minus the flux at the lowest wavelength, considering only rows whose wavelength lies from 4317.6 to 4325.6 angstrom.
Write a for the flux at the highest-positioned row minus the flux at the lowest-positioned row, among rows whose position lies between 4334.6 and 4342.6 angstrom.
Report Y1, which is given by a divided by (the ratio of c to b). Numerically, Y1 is -23.3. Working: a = -4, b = -14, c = -2.5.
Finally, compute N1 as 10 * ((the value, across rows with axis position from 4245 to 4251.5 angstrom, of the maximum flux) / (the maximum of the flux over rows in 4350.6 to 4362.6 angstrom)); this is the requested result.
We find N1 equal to 7.2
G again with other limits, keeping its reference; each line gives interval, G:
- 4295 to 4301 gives 4299.28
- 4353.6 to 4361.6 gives 4354.07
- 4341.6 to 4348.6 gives 4345.06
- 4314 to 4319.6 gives 4314.15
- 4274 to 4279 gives 4274.60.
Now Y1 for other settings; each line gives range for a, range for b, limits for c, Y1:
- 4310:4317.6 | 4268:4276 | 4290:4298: -9.5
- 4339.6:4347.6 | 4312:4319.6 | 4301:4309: -0.1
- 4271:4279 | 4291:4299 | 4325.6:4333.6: 3.1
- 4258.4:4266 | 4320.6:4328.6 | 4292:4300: -0.9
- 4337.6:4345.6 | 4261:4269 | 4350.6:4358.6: 2.9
